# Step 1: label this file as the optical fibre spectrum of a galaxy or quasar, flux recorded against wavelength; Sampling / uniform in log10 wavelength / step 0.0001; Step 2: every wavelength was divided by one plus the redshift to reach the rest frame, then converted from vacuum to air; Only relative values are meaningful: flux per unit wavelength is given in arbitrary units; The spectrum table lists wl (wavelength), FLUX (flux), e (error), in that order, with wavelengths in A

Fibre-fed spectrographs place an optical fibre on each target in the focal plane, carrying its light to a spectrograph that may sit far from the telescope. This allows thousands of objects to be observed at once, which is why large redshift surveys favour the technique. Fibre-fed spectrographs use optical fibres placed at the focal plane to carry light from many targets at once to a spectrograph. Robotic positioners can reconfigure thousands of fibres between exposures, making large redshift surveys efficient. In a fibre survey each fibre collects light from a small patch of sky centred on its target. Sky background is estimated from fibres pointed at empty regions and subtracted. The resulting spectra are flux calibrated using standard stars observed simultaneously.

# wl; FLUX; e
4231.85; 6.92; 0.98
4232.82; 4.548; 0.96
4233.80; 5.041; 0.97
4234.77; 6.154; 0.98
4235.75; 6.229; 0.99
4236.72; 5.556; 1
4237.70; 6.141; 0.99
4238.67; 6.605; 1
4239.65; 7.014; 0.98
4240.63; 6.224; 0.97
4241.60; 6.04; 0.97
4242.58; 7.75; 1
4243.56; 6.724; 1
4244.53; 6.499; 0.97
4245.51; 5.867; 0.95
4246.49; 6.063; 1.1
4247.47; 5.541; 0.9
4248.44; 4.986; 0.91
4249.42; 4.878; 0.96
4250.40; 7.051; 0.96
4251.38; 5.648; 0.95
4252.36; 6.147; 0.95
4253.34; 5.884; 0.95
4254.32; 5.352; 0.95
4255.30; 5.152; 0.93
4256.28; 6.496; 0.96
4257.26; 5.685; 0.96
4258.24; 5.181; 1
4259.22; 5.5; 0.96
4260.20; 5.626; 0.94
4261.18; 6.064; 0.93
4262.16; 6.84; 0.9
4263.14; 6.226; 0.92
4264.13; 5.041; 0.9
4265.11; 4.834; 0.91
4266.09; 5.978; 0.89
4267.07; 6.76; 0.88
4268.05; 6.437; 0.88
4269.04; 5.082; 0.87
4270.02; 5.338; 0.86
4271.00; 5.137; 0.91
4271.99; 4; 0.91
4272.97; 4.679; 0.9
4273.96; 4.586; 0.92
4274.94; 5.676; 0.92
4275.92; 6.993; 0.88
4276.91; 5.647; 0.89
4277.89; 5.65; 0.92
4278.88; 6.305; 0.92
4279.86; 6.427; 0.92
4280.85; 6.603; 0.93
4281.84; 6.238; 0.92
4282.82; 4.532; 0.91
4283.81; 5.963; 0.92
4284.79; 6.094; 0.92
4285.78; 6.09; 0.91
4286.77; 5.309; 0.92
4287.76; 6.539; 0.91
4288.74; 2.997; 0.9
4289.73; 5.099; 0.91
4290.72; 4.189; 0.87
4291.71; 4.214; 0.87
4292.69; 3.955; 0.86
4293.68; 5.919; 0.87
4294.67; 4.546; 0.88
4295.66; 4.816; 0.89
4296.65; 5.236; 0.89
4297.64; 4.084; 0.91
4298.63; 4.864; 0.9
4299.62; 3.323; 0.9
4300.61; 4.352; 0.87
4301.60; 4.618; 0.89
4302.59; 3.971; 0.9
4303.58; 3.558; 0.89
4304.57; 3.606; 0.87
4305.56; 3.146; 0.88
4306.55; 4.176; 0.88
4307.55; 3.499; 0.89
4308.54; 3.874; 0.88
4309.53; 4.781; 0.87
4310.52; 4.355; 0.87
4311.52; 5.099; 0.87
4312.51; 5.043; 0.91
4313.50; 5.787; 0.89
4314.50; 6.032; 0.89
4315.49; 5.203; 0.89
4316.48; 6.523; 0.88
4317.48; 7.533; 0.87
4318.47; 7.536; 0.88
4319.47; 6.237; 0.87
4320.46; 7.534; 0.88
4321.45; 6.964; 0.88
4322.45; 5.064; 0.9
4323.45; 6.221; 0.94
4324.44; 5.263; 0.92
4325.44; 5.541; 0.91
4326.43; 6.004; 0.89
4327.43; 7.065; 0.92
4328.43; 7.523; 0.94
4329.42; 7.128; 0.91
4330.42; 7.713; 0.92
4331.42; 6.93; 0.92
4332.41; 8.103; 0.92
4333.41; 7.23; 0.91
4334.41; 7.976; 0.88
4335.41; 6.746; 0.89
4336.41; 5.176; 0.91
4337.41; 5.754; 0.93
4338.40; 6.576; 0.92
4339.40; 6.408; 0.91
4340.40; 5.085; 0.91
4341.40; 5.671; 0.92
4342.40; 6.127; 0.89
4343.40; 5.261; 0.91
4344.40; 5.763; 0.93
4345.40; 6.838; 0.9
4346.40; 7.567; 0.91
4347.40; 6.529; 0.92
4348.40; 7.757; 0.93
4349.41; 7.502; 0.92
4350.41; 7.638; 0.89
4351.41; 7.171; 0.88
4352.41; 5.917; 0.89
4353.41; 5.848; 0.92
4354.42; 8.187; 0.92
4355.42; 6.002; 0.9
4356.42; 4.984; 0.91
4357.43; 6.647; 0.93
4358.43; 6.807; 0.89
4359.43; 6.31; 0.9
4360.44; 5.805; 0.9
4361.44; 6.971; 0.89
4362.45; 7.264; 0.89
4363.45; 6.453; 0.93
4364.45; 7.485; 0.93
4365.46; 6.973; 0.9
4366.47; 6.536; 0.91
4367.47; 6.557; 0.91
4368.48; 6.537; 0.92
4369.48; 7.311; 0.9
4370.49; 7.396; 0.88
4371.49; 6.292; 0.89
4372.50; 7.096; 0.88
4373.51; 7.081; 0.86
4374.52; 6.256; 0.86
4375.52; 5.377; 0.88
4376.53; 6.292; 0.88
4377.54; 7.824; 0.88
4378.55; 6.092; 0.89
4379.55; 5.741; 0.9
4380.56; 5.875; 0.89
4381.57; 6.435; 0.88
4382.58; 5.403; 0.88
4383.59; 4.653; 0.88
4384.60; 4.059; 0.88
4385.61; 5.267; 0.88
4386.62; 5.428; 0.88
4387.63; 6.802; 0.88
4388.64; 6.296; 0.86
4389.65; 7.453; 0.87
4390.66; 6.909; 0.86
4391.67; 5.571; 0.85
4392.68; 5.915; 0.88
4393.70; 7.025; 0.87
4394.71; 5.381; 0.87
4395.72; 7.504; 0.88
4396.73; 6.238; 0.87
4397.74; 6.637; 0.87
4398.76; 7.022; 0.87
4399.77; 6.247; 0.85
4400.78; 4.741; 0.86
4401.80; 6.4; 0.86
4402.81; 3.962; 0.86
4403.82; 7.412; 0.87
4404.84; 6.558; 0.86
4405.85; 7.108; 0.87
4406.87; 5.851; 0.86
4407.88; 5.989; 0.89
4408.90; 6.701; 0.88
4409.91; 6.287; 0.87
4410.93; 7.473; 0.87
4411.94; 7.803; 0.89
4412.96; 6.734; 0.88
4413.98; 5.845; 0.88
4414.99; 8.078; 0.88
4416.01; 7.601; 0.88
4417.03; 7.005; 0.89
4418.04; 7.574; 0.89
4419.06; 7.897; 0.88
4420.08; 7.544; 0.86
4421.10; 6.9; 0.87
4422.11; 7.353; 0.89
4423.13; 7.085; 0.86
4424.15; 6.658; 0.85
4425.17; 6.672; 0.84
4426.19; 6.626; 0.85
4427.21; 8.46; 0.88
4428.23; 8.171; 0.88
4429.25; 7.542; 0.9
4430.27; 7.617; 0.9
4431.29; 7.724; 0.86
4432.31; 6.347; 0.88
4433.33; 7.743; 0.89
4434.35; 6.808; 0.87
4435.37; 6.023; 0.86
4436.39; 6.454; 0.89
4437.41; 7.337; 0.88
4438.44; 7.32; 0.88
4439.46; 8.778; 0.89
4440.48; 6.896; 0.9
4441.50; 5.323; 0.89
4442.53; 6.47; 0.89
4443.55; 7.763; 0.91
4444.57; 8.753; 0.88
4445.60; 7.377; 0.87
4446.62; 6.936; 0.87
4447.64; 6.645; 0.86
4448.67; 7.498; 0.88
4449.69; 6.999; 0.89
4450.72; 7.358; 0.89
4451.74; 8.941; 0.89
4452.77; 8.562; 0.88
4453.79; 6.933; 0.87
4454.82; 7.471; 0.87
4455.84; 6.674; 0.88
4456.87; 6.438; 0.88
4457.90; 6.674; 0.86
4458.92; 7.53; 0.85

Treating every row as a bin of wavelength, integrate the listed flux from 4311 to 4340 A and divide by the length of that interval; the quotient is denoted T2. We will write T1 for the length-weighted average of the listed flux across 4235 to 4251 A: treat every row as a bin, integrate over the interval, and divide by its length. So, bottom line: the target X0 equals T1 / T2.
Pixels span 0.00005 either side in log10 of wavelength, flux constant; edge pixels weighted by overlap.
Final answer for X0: 0.96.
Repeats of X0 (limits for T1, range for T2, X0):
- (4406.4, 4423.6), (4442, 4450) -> 0.96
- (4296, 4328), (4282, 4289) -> 0.95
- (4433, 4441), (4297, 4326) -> 1.40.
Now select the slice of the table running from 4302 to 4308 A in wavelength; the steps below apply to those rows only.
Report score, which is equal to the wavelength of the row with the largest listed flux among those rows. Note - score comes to 4306.55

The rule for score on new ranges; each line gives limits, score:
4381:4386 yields 4381.57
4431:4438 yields 4433.33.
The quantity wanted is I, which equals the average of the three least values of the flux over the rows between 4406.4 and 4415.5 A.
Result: 5.9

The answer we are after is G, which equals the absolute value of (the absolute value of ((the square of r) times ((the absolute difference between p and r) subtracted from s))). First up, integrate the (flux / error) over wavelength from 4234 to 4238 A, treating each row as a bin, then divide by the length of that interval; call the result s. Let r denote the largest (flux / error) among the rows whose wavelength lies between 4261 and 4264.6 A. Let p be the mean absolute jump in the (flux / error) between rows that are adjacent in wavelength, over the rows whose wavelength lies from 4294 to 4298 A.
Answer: 51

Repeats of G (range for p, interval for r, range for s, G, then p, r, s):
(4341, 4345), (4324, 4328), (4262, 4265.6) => 43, 0.75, 7.7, 6.2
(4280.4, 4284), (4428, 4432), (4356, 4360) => 107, 1.21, 9.3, 6.8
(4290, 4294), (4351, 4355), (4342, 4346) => 112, 0.83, 8.9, 6.7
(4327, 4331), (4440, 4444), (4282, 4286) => 143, 0.35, 8.5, 6.2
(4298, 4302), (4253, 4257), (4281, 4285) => 26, 1.07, 6.8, 6.3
